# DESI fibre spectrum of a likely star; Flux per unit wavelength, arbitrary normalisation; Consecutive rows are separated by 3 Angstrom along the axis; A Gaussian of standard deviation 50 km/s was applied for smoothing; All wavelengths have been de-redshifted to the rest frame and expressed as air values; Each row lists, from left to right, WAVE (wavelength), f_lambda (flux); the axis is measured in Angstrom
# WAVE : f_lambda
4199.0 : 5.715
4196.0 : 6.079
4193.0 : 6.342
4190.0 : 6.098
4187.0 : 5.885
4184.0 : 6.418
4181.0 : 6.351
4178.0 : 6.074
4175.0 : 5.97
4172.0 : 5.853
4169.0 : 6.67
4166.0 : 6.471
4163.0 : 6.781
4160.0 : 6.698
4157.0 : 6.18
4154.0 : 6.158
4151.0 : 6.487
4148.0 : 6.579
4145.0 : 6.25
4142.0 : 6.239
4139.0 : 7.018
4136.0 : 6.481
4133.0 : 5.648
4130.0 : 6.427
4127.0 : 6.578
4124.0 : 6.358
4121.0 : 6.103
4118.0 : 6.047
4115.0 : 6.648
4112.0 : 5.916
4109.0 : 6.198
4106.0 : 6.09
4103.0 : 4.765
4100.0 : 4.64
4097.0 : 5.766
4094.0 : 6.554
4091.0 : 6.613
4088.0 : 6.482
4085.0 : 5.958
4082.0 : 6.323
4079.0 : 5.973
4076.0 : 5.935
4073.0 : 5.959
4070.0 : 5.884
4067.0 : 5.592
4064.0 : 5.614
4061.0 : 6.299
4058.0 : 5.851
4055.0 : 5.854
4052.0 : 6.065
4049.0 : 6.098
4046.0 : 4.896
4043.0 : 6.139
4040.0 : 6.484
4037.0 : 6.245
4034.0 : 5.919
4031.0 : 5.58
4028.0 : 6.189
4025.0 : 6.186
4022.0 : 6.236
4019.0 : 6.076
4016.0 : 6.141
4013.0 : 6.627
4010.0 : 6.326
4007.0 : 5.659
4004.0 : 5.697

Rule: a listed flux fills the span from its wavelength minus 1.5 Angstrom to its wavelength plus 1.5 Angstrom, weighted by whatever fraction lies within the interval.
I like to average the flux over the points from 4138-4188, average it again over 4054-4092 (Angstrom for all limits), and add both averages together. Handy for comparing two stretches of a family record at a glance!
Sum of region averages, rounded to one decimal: 12.4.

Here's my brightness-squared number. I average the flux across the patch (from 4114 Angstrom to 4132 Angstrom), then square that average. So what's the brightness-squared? 40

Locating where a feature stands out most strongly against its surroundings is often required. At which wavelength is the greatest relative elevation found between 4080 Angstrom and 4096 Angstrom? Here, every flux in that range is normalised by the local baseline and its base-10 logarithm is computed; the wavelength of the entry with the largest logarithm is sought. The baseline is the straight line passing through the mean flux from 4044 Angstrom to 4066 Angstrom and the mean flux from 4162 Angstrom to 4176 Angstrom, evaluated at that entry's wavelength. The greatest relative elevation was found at 4091.0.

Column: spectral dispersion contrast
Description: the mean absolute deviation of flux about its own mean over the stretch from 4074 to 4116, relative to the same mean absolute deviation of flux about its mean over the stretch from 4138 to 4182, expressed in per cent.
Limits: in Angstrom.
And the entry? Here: 159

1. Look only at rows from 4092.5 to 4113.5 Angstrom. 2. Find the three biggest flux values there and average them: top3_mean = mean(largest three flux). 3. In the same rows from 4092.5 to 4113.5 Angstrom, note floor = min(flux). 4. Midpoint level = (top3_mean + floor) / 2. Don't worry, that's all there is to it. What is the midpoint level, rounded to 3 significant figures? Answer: 5.46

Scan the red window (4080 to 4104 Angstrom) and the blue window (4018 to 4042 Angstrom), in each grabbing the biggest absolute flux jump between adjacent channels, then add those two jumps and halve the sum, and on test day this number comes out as 0.87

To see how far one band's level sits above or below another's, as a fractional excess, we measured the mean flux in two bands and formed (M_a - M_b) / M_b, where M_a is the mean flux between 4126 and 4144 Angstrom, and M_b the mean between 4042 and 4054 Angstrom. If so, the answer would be 0.10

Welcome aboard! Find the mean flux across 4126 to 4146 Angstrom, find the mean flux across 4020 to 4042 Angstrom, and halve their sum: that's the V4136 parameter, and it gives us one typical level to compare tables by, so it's 6.25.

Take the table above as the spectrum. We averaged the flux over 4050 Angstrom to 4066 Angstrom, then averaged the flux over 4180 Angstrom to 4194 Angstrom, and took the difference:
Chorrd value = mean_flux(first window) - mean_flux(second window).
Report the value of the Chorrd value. -0.28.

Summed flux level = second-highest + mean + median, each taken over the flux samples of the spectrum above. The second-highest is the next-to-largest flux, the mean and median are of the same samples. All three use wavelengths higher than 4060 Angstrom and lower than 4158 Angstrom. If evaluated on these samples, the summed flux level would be 18.9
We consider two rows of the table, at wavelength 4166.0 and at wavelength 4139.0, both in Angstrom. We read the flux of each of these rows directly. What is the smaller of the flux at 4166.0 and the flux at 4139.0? 6.5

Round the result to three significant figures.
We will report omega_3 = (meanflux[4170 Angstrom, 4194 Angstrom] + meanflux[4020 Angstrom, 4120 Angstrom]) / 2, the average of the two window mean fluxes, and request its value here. 6.05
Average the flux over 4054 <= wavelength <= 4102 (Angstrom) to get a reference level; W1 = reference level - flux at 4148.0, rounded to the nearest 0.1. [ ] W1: -0.6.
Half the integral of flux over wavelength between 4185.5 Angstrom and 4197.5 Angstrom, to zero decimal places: 37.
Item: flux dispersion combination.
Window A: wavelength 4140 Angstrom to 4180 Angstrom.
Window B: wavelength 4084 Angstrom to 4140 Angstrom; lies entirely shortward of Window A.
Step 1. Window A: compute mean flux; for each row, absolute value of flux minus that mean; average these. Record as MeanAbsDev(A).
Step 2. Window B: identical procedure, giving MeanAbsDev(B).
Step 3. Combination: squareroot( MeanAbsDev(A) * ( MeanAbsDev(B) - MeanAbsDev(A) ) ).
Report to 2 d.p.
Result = 0.22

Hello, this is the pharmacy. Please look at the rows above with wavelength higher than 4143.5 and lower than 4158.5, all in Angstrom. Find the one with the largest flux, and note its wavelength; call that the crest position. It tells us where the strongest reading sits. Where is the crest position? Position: 4148.0 Angstrom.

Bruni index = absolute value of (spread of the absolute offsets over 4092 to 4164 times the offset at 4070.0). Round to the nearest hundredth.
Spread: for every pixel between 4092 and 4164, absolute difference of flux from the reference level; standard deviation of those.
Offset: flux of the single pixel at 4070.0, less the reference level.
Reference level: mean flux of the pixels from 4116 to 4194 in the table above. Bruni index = 0.18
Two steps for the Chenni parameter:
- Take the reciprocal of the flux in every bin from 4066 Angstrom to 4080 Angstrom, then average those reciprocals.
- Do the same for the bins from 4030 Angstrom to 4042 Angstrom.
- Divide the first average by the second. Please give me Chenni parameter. 1.03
